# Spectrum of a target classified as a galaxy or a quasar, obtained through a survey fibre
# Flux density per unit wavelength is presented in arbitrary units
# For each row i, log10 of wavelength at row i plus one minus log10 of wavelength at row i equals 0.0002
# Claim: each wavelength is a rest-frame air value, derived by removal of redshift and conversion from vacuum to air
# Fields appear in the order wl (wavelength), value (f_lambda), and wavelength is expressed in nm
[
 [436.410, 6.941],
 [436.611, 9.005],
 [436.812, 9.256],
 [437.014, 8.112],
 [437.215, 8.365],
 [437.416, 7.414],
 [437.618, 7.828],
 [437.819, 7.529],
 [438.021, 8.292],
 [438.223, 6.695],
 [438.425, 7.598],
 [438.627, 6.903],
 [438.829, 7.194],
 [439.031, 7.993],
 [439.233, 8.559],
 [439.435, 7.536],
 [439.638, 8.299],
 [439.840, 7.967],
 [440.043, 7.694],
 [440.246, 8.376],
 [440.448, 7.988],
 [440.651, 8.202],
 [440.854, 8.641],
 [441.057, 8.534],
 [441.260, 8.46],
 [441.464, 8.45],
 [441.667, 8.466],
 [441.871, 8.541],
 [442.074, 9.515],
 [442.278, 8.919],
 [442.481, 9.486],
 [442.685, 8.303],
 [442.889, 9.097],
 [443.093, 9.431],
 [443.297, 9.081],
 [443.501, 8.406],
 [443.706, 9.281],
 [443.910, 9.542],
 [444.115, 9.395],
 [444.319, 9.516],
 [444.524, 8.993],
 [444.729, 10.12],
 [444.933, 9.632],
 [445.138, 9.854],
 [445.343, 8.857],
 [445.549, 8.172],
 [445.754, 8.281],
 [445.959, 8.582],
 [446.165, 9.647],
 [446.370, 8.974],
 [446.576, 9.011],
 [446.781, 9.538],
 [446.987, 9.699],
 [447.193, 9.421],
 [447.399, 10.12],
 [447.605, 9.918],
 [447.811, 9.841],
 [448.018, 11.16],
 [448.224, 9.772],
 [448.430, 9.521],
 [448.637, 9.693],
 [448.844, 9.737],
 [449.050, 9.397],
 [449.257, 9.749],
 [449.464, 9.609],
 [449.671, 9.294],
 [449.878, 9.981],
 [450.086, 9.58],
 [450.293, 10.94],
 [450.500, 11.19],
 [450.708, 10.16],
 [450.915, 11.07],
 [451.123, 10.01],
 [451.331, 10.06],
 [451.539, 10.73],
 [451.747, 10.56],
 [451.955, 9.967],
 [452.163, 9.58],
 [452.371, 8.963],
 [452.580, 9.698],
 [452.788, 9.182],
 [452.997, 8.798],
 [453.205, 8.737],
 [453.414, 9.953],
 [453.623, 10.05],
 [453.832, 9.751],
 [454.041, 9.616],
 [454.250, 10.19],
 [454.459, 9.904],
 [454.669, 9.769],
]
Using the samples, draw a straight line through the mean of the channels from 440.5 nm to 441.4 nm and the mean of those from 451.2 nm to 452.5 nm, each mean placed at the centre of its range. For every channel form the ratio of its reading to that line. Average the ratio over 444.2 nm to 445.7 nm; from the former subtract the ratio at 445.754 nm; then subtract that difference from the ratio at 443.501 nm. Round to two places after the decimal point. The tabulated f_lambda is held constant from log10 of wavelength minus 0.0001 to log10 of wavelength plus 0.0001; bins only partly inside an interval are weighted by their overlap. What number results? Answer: 0.83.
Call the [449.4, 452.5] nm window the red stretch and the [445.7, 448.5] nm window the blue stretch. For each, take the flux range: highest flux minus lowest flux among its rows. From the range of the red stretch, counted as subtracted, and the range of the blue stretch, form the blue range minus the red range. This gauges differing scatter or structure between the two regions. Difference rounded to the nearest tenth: 0.7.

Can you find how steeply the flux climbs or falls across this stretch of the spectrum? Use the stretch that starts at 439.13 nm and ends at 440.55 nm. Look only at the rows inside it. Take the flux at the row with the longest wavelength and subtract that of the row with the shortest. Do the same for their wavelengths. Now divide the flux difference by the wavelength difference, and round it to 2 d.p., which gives -0.47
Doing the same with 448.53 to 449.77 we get -0.39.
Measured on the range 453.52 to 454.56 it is -0.17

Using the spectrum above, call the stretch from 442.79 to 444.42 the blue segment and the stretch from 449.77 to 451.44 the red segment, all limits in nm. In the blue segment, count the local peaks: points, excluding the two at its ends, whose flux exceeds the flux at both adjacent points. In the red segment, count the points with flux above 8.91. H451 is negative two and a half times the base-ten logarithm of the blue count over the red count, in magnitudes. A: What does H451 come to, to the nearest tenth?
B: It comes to 1.5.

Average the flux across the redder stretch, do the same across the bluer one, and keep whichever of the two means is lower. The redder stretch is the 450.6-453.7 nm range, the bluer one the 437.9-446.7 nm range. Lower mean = 8.62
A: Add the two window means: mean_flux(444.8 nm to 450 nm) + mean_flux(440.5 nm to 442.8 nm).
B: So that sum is 18.2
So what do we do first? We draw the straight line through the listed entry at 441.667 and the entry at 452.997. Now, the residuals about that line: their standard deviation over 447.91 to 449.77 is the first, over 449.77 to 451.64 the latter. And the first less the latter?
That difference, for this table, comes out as -0.01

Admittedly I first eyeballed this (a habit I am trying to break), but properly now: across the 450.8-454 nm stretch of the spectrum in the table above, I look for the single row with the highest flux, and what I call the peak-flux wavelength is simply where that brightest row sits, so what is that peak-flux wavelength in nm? 450.915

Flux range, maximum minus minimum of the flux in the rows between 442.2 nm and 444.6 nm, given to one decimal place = 1.2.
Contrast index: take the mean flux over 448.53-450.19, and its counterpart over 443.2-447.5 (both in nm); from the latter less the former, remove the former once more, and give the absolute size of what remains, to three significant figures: 10.0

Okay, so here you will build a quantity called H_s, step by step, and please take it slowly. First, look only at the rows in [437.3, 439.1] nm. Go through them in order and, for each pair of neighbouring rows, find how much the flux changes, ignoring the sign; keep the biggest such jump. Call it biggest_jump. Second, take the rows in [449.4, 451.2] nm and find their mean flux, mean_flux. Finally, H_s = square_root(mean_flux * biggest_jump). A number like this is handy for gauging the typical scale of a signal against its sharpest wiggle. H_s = 4.0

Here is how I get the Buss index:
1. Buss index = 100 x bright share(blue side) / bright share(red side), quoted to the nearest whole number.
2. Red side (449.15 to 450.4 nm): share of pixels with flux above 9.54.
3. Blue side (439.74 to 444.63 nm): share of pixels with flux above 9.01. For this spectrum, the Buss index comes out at 45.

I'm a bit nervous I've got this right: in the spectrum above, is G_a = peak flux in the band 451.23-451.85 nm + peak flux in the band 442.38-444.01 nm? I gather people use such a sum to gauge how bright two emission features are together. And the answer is 20.3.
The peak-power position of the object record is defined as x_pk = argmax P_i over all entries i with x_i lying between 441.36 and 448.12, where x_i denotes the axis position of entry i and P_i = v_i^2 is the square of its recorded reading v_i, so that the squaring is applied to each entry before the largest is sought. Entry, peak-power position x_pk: 448.018 nm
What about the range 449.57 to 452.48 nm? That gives 450.500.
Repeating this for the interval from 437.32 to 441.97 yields 440.854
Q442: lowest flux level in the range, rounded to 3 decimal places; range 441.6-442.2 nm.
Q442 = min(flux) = 8.466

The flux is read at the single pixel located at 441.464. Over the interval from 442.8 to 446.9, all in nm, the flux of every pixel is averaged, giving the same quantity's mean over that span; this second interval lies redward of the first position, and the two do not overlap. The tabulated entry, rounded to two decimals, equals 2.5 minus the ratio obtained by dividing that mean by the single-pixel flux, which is 1.41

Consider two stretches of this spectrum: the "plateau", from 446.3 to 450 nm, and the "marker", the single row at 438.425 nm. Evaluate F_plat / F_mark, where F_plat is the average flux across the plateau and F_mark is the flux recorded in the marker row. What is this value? 1.28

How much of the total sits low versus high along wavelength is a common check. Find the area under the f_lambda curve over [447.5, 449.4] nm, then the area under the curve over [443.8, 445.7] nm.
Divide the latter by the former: 0.94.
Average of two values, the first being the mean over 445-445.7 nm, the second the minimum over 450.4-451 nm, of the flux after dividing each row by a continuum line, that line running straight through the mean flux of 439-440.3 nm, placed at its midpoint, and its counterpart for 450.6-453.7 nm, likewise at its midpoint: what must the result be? 1.03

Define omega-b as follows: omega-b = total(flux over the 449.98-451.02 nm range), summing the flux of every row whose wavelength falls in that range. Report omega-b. 53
